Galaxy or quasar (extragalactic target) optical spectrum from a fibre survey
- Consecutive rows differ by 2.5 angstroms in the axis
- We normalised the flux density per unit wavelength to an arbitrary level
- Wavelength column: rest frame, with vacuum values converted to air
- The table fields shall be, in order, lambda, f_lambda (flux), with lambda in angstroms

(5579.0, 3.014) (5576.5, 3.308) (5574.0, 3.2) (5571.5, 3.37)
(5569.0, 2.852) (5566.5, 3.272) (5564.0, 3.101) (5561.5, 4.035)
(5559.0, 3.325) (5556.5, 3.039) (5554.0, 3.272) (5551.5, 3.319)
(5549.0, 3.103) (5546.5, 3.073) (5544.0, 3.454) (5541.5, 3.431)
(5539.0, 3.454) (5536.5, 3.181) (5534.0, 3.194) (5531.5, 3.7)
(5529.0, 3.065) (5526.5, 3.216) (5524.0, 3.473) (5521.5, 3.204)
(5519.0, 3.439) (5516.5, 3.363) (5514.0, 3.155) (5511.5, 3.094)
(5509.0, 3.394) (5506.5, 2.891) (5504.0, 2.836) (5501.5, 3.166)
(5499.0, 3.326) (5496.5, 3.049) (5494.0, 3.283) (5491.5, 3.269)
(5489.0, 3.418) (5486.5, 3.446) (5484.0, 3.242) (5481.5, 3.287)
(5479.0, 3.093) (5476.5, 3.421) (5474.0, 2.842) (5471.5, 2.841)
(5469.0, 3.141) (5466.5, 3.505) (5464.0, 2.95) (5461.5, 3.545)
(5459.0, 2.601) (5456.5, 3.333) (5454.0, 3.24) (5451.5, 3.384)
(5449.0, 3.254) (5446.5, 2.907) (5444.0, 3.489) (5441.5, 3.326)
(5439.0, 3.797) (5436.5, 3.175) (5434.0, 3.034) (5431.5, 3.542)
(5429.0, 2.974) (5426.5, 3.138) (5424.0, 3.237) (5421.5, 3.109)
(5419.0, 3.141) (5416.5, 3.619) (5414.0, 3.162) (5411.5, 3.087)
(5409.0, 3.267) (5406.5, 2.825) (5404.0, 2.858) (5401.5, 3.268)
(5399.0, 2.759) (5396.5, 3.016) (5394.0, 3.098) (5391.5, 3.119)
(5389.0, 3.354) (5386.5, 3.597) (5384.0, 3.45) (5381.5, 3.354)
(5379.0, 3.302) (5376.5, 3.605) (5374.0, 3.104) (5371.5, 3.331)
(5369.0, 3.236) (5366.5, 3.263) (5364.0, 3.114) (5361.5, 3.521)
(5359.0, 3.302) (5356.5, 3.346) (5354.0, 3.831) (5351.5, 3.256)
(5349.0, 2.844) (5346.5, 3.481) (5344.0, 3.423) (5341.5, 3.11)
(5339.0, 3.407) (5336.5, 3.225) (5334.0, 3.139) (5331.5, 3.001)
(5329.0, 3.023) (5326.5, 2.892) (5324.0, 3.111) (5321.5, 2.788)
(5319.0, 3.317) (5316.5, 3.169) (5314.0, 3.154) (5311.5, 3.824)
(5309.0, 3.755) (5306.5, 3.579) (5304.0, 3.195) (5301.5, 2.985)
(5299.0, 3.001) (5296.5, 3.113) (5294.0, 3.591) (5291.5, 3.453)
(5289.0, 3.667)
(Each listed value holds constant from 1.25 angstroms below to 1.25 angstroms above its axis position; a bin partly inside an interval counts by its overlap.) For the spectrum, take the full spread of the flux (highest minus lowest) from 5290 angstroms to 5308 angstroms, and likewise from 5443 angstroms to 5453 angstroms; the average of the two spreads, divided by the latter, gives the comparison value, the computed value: 1.0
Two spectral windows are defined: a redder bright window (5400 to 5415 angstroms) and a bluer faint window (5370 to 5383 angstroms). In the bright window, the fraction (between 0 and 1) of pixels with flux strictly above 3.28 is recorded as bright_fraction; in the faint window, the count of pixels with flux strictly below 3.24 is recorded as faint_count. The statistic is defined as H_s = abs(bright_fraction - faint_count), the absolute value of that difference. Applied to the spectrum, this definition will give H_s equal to 1.0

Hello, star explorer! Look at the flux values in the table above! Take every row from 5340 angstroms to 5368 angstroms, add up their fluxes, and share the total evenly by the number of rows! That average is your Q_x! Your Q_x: 3.317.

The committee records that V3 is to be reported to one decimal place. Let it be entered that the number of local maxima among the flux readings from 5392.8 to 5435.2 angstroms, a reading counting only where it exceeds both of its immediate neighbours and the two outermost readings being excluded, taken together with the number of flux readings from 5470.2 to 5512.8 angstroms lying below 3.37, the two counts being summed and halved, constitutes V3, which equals 9.0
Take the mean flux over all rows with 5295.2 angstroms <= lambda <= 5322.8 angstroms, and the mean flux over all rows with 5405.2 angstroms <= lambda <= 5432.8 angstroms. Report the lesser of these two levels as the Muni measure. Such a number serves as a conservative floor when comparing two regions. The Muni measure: 3.19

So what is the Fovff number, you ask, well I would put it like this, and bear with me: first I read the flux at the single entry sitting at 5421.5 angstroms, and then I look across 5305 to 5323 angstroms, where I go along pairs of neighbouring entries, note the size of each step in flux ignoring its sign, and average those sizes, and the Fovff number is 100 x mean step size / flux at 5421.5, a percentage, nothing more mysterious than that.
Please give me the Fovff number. 8.6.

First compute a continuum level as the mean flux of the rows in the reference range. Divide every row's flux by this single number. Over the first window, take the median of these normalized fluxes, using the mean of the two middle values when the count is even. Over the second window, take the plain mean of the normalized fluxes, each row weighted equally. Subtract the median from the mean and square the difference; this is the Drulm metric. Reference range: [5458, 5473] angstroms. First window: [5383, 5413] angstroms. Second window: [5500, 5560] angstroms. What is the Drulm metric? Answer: 0.0019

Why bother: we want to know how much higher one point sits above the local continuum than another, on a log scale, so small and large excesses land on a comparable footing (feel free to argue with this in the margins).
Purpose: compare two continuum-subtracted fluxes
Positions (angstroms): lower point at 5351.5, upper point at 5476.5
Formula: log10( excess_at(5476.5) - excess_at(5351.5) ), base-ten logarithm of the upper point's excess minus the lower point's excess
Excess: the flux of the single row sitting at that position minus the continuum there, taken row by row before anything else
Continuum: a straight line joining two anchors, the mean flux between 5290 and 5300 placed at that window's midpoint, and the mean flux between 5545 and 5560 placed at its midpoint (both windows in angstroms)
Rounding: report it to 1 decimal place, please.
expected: -0.7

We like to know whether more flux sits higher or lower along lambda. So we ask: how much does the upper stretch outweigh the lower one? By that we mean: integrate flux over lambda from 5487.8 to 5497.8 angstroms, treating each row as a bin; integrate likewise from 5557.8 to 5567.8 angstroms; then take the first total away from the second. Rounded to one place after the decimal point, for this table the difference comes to 1.8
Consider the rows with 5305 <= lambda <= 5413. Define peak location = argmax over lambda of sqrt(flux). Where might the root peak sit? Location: 5354.0 angstroms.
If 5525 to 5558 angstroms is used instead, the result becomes 5531.5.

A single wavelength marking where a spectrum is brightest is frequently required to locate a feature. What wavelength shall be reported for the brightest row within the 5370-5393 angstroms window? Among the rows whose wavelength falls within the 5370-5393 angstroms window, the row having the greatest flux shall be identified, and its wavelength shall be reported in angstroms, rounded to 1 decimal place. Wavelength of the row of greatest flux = 5376.5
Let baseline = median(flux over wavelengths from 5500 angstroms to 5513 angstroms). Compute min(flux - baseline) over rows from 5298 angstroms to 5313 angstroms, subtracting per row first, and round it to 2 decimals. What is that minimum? -0.11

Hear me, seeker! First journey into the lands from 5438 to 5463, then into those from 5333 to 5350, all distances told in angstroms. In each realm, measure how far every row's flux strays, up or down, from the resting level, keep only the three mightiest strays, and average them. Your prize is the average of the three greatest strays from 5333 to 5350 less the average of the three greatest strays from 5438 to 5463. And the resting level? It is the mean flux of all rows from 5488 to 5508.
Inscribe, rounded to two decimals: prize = -0.23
